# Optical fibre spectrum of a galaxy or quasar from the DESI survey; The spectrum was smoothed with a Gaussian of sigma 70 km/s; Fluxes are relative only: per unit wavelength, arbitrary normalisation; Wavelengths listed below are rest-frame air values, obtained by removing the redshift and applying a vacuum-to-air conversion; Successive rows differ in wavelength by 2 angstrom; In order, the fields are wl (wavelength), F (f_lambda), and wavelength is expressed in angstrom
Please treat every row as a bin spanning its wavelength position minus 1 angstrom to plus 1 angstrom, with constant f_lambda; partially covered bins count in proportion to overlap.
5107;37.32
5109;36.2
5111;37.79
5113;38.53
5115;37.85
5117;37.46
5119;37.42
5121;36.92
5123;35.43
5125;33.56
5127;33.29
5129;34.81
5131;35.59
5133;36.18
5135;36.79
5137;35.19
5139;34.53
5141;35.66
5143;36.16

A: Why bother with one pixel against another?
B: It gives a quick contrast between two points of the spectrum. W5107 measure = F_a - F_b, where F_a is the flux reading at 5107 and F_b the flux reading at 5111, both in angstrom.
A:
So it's -0.5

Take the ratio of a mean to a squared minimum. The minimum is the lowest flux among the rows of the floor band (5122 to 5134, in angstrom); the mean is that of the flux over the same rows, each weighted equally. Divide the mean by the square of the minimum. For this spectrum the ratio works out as 0.031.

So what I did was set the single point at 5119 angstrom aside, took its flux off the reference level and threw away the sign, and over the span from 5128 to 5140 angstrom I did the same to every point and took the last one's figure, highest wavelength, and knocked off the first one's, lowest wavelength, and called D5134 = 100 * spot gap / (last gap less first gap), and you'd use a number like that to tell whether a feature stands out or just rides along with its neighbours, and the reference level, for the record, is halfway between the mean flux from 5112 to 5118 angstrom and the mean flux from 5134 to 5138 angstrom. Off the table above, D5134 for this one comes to 161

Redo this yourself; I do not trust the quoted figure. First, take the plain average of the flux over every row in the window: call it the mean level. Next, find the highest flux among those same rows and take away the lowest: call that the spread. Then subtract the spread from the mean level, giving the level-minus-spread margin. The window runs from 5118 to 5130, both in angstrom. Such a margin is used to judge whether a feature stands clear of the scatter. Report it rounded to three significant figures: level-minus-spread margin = 31.1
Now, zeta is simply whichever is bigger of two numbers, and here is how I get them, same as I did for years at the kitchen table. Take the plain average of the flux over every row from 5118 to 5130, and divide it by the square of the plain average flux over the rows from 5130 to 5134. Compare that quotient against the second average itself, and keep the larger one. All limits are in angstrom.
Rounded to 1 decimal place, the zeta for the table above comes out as 35.9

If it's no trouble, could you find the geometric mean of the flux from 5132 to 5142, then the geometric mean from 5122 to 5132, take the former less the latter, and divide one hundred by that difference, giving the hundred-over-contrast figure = 88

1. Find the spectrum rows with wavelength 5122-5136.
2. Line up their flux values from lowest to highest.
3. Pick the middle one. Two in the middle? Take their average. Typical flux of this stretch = 35.4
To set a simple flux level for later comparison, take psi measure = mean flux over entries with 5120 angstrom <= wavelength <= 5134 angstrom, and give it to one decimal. 35.1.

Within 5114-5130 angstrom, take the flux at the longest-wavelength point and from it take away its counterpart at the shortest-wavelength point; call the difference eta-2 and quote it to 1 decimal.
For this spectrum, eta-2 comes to -3.0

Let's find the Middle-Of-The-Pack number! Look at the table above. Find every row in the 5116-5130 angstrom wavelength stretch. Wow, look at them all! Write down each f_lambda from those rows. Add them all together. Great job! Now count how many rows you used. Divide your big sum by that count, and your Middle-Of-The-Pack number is 35.6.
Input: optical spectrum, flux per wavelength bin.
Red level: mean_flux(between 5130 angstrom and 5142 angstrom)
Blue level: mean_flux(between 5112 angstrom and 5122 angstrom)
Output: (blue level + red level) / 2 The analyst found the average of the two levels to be 36.6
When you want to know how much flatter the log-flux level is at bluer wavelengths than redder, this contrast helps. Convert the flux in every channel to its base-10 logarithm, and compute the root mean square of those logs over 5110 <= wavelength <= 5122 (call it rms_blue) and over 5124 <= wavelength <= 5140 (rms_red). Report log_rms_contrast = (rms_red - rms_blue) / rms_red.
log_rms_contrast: -0.021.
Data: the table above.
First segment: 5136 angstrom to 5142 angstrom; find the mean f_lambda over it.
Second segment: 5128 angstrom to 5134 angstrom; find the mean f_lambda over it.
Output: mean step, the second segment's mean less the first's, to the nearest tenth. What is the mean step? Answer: 0.4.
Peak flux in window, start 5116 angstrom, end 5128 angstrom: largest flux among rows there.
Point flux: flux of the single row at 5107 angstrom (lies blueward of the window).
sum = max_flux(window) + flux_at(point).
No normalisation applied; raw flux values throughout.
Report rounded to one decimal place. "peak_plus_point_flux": 74.8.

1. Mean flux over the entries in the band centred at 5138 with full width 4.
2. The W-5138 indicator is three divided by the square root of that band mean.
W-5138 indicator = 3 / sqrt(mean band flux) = 0.508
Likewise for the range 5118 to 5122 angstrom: 0.492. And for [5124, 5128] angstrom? 0.519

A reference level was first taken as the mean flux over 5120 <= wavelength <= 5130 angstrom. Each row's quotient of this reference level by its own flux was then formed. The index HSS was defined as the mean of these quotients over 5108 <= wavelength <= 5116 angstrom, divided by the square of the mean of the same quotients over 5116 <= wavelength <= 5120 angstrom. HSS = 1.07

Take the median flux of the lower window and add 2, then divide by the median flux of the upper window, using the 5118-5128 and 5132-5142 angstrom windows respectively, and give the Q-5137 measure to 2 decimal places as 1.05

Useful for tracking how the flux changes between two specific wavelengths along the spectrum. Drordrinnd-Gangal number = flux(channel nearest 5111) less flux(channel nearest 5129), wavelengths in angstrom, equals 3.0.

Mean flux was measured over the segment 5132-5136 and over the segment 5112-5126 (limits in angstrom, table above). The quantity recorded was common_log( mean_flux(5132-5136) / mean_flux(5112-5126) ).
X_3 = -0.003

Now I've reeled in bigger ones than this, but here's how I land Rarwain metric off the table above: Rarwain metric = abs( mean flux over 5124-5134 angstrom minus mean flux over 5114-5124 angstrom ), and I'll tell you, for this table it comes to 2.3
